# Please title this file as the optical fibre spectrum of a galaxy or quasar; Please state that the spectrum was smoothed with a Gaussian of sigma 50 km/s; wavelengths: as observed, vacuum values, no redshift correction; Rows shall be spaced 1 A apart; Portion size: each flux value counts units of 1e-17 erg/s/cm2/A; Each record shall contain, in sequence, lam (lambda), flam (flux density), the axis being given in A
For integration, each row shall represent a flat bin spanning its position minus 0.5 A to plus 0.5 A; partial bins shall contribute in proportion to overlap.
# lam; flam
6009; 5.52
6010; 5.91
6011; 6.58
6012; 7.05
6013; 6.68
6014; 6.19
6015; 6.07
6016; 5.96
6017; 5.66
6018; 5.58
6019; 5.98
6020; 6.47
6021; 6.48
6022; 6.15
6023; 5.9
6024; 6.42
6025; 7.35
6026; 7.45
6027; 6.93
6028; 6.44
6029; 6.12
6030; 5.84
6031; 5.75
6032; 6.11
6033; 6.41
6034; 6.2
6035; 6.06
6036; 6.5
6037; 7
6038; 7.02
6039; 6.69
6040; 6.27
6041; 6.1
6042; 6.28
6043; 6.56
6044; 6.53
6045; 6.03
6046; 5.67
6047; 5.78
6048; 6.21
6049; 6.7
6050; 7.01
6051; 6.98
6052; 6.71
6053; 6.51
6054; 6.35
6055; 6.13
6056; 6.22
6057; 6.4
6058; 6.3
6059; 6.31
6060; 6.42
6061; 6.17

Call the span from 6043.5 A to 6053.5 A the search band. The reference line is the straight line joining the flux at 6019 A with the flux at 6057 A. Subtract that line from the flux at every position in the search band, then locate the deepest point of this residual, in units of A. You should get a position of 6046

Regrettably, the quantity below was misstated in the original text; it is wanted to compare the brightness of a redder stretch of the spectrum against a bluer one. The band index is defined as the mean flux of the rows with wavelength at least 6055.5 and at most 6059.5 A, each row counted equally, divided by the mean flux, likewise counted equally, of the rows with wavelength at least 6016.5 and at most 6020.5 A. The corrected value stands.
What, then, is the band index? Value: 1.07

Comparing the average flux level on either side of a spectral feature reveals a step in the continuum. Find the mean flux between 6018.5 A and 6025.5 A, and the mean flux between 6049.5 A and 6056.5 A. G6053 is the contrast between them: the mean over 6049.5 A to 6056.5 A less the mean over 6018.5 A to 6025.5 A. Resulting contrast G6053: 0.2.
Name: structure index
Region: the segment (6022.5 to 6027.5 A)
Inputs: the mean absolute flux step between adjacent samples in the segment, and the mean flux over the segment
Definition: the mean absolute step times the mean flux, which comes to 3.52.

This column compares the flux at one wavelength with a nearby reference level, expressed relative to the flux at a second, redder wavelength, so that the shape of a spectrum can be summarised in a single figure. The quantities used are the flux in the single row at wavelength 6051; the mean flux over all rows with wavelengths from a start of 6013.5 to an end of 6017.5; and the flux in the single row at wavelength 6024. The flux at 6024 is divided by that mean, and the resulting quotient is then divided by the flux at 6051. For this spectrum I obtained 0.154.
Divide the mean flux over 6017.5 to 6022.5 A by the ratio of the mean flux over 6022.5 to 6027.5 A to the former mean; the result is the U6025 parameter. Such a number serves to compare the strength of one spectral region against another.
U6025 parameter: 5.5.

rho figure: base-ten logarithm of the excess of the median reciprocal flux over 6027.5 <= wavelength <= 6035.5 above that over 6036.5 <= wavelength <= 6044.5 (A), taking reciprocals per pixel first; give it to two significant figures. -2.0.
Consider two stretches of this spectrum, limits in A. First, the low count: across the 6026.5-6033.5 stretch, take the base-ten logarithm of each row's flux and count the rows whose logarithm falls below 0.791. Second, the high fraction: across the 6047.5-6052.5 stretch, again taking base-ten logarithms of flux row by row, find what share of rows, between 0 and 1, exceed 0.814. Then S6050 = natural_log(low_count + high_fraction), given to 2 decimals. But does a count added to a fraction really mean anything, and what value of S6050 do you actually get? 1.57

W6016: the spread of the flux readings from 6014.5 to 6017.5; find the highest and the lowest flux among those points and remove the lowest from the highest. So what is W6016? 0.41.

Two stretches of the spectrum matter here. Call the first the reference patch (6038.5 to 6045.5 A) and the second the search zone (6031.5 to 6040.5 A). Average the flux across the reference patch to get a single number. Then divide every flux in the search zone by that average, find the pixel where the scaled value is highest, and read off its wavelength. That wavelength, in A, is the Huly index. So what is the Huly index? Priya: 6038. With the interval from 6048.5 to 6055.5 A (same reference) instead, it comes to 6050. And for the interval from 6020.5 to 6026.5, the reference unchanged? 6026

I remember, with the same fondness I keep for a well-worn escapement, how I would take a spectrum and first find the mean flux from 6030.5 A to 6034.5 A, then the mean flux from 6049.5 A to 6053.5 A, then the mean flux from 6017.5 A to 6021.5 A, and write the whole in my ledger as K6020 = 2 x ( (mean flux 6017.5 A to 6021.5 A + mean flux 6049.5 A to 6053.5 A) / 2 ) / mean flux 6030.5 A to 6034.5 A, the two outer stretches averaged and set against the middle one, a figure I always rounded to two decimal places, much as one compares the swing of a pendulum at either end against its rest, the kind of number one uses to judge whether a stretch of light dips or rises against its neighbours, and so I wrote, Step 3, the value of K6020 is 2.11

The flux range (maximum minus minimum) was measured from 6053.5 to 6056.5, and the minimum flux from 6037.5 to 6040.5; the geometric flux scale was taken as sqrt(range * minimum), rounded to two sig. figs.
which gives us 1.2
